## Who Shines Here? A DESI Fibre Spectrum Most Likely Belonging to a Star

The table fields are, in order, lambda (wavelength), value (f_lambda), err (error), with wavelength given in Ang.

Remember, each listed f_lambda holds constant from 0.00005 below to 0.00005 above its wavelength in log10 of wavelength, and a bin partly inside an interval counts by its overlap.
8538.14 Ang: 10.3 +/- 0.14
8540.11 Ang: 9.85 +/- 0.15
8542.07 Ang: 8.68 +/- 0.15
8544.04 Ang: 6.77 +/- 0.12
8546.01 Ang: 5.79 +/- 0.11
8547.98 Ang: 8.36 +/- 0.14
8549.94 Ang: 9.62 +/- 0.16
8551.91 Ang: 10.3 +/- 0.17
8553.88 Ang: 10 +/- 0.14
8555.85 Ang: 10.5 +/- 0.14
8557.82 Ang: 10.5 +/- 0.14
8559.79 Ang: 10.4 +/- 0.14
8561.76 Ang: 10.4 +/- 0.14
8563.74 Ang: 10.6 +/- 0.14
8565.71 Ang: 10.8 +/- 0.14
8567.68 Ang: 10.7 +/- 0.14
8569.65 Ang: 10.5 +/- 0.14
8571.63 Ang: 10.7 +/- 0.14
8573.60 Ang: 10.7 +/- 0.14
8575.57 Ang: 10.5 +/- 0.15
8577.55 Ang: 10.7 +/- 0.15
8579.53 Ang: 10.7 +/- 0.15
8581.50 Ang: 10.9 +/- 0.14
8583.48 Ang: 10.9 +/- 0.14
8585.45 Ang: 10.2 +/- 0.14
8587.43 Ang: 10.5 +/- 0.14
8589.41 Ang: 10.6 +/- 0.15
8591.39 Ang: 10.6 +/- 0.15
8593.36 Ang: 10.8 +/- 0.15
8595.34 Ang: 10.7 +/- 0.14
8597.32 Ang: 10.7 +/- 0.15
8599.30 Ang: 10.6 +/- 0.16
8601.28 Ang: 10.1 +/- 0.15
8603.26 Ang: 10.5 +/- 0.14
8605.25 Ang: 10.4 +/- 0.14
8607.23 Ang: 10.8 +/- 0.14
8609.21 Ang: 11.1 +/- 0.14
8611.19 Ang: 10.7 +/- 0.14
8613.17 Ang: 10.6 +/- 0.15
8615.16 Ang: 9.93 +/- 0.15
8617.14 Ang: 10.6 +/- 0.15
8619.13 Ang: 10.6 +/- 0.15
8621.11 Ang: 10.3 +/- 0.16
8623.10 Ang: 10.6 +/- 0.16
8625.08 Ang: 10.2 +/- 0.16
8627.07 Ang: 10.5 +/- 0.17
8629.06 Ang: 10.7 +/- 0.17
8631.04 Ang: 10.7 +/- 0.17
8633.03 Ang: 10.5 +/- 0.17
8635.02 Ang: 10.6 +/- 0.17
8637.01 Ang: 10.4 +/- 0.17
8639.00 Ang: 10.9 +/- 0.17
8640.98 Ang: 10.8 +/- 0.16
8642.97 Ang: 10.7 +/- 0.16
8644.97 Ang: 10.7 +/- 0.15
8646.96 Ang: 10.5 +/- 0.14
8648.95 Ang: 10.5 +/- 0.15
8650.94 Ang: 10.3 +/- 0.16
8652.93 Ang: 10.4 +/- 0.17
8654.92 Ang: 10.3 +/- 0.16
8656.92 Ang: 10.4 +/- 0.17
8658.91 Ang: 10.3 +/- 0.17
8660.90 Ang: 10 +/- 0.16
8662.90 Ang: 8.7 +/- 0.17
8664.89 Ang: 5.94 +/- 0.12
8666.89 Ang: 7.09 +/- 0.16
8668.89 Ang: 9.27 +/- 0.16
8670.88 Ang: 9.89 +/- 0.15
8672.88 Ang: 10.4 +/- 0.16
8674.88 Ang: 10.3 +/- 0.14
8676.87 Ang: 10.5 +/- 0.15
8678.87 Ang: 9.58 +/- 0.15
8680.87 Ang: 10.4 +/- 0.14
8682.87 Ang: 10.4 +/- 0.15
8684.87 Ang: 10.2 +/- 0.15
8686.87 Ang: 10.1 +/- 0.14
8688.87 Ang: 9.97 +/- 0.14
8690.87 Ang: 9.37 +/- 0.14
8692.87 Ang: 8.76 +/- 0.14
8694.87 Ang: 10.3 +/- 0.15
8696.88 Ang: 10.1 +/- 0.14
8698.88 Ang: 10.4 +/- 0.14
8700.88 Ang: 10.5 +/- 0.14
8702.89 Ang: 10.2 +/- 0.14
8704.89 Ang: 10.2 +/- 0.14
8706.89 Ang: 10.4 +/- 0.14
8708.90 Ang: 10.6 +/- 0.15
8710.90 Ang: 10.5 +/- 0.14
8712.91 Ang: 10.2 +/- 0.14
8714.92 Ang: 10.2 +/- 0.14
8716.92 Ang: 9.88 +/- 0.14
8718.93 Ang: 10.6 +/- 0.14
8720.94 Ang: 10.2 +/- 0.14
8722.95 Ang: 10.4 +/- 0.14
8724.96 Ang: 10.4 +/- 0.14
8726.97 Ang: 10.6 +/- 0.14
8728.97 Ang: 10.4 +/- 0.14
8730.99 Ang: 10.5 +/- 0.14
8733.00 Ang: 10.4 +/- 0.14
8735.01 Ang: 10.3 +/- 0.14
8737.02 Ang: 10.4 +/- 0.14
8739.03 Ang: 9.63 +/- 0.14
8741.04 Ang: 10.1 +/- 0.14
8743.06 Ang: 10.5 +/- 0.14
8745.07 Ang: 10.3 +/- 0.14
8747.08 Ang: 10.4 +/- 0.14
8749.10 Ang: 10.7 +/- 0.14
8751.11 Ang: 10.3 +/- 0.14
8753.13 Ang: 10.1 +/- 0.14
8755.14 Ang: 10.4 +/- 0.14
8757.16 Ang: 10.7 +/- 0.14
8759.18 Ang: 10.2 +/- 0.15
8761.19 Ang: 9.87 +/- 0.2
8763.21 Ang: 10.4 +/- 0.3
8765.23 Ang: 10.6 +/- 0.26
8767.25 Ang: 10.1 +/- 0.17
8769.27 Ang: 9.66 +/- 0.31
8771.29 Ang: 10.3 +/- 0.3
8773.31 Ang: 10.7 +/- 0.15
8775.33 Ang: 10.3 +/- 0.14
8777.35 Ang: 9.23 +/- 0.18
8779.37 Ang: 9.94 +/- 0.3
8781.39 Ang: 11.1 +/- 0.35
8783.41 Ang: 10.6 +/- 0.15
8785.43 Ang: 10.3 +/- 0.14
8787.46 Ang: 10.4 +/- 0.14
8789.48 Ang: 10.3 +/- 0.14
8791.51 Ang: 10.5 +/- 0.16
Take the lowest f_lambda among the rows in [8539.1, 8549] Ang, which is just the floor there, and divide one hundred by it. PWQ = 17.3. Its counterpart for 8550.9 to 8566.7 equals 10.0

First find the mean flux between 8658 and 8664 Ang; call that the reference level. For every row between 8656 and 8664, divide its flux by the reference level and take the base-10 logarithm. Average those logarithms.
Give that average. 0.007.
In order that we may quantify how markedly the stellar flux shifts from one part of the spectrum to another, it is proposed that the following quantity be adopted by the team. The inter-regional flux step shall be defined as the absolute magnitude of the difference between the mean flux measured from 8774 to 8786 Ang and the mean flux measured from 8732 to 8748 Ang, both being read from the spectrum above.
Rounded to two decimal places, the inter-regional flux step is 0.01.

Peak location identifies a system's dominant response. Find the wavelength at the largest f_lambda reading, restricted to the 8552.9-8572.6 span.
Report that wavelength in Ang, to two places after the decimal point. 8565.71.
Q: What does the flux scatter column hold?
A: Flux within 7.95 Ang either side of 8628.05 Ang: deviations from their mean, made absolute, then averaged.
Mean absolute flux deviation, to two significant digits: 0.14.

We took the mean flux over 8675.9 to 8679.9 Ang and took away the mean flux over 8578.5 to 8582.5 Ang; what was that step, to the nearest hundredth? -0.76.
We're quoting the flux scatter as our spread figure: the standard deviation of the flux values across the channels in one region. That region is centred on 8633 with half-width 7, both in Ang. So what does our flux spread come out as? 0.2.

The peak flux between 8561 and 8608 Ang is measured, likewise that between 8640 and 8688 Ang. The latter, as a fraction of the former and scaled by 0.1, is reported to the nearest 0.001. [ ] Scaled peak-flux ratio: 0.099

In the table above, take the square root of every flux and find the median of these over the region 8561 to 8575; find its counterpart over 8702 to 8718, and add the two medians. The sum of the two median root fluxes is 6.465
